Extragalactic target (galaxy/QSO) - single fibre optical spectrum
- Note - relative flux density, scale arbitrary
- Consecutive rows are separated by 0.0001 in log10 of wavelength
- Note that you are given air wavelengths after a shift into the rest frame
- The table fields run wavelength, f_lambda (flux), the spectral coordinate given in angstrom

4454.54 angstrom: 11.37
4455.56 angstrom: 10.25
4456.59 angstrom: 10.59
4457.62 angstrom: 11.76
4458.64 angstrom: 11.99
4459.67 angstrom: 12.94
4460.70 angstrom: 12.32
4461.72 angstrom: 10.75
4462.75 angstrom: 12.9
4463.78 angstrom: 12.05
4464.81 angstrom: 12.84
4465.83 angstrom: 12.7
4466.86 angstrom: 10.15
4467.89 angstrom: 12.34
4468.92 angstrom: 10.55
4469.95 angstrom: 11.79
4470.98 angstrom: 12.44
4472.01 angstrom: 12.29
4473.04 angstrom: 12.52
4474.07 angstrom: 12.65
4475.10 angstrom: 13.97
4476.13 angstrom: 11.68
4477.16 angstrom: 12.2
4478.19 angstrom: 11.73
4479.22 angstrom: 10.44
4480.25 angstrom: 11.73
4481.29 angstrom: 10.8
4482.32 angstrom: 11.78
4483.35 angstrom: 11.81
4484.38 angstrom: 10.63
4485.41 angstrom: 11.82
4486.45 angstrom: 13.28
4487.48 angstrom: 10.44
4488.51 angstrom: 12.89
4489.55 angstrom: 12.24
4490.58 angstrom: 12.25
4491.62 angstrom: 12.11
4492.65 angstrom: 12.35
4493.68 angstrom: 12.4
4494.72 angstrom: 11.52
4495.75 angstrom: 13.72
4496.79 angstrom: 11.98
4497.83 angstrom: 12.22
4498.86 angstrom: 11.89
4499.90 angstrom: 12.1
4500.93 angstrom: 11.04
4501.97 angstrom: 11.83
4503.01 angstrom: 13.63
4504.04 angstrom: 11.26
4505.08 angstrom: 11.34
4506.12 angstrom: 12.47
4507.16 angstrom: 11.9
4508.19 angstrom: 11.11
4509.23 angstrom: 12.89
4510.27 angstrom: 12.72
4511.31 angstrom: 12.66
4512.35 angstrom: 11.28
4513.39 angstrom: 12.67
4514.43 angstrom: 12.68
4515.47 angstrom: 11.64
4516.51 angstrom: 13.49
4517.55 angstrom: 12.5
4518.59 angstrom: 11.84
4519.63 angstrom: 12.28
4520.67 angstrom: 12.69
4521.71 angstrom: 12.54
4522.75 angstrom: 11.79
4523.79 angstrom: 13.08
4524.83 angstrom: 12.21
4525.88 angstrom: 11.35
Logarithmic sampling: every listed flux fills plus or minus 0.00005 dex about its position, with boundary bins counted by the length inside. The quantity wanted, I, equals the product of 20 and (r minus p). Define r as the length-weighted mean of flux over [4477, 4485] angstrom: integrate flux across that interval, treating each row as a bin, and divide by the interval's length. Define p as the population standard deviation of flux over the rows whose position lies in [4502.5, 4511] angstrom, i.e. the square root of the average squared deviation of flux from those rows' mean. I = 210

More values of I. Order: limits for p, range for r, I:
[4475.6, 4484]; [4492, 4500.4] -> 234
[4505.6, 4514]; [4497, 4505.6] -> 225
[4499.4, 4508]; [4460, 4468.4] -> 225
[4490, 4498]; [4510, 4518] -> 237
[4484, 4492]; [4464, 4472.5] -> 219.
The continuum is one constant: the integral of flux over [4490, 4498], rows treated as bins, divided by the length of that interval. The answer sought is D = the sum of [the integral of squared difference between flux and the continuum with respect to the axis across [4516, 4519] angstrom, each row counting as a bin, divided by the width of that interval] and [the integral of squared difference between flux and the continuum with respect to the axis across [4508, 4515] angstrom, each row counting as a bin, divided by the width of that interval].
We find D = 0.99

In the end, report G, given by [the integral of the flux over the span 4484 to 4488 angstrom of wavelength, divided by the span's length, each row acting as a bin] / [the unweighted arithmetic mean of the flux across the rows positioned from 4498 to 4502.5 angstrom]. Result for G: 0.99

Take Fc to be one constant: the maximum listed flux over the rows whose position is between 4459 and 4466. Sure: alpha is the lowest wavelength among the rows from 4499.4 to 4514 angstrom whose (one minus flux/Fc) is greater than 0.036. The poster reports 4499.90 angstrom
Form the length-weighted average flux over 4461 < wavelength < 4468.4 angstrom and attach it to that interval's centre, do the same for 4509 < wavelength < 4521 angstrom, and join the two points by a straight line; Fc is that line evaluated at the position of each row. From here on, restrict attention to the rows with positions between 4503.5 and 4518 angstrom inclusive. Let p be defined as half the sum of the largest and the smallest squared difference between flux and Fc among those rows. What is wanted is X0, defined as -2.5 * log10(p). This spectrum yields 0.26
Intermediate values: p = 0.8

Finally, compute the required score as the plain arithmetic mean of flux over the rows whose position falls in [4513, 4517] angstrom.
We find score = 12.6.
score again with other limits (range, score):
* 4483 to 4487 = 11.9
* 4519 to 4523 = 12.3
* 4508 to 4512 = 12.3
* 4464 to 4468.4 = 12.0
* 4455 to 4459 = 11.1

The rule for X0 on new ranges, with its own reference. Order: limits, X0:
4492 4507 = -0.08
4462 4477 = -0.64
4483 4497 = -0.45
